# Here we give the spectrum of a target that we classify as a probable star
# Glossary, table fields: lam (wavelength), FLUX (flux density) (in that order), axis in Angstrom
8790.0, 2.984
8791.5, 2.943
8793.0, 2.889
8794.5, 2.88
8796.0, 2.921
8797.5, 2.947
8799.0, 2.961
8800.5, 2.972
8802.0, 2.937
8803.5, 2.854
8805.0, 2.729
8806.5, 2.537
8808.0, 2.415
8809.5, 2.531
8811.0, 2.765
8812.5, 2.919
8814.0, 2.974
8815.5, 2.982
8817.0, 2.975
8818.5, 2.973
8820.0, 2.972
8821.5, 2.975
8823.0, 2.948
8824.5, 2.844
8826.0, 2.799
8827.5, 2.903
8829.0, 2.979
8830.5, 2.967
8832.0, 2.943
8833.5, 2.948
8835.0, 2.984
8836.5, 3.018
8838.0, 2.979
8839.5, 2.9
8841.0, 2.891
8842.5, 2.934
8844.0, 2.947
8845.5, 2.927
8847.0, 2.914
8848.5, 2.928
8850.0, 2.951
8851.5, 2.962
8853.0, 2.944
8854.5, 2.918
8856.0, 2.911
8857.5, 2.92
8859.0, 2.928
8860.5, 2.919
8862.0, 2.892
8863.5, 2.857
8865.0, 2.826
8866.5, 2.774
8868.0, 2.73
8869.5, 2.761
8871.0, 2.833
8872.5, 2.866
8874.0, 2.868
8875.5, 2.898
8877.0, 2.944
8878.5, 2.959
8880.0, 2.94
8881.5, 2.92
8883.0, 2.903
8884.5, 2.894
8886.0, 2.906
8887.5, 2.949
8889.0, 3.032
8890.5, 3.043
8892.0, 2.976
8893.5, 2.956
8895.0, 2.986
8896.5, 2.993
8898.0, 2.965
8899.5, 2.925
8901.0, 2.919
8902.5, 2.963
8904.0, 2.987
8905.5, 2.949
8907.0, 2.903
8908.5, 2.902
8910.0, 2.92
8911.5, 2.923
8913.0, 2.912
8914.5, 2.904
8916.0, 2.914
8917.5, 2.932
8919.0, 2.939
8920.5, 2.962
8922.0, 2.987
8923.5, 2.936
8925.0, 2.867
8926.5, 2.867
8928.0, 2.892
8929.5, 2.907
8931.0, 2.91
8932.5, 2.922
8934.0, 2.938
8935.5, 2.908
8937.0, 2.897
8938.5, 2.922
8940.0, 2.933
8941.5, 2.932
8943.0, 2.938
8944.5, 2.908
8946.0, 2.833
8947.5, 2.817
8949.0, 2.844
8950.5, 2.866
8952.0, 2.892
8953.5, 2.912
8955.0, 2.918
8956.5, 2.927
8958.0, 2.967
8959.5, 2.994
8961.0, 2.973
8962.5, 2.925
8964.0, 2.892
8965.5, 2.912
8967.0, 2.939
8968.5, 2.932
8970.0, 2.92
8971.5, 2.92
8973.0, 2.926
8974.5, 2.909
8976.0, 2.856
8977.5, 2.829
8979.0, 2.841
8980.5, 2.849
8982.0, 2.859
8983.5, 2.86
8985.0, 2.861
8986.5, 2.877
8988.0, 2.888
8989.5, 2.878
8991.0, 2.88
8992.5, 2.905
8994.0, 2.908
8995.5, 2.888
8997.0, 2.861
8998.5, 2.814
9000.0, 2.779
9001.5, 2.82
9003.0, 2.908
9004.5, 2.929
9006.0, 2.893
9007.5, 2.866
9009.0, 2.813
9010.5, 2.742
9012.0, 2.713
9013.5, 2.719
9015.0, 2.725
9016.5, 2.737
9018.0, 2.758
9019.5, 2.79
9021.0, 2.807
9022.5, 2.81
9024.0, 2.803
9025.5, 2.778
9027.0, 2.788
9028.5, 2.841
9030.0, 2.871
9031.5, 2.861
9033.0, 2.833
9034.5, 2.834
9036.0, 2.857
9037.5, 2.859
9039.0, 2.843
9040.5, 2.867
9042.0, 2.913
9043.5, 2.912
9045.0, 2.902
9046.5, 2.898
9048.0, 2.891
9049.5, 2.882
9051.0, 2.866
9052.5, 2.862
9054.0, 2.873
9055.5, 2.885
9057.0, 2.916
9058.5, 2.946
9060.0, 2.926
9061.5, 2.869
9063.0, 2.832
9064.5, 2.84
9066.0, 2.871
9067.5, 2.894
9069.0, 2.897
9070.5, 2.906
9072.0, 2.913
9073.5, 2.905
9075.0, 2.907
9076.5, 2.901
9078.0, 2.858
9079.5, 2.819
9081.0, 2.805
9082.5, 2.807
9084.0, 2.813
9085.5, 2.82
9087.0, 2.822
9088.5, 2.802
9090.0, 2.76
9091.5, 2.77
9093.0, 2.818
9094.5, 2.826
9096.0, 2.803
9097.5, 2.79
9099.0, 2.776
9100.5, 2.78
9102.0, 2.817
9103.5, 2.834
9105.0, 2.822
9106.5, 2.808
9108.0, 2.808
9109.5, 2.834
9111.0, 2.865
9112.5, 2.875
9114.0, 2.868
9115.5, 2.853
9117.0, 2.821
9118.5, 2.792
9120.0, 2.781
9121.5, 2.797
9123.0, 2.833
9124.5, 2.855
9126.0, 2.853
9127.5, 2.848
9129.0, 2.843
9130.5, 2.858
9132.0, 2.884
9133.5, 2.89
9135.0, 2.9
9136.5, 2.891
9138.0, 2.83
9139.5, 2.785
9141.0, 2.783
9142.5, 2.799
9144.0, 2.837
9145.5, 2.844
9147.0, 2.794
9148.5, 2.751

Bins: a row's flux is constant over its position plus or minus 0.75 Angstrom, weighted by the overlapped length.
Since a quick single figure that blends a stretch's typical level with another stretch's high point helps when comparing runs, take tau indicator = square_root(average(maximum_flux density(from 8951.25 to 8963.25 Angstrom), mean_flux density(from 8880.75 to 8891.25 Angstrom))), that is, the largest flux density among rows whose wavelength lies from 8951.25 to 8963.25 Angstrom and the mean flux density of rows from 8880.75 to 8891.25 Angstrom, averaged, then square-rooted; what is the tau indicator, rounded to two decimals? 1.72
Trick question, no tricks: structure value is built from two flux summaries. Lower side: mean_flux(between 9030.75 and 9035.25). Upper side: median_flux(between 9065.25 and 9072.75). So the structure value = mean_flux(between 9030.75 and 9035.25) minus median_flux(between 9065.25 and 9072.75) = -0.05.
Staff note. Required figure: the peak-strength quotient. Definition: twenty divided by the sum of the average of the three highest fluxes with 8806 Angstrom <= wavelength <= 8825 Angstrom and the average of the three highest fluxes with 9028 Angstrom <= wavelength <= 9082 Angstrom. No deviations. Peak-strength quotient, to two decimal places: 3.39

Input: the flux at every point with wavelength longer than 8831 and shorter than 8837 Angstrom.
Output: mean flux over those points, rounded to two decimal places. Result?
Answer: 2.97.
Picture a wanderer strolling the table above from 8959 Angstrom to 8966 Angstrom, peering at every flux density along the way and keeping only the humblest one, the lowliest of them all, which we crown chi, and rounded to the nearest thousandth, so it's 2.892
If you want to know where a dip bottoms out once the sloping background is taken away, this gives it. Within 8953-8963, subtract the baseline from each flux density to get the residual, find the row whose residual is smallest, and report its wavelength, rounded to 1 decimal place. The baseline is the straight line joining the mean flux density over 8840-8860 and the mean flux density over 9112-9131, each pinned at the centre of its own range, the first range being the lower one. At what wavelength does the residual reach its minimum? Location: 8953.5 Angstrom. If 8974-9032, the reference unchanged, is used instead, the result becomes 9012.0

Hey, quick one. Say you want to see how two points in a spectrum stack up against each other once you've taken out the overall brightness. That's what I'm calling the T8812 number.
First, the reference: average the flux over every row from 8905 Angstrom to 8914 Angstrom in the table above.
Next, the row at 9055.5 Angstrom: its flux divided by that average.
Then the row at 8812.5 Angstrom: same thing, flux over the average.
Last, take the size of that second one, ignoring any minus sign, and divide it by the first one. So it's 1.01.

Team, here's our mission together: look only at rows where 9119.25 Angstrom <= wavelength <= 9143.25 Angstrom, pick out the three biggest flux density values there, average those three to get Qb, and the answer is 2.89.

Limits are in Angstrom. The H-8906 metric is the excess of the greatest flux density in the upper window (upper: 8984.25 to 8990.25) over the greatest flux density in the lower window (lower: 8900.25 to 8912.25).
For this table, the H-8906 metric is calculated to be -0.10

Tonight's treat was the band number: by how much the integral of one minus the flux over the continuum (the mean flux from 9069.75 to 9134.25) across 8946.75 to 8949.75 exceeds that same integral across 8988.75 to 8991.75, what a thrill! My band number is 0.05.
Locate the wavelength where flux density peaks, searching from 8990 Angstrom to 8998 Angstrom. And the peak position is 8994.0 Angstrom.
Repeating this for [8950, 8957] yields 8956.5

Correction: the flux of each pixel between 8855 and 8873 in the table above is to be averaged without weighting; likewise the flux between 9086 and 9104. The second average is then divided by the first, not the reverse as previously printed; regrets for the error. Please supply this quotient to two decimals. 0.98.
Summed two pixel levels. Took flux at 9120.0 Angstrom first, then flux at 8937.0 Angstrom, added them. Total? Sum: 5.68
